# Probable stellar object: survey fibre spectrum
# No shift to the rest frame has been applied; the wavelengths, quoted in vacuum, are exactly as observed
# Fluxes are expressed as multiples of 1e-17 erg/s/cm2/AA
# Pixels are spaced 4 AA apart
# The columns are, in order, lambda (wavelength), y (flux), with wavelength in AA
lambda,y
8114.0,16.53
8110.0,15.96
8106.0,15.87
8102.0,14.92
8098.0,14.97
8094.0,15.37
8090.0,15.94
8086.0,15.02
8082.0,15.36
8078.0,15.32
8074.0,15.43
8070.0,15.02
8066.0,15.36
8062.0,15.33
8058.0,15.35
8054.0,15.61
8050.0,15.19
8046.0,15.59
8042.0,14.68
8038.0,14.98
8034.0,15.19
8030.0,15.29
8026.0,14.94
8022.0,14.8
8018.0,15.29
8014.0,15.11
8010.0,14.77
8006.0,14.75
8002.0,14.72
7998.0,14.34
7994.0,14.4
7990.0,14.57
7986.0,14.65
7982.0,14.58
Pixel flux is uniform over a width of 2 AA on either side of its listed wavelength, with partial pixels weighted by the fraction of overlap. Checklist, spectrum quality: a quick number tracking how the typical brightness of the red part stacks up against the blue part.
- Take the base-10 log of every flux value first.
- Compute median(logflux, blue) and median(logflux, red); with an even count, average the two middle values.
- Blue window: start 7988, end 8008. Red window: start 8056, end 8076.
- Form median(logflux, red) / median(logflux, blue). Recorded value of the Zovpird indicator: 1.02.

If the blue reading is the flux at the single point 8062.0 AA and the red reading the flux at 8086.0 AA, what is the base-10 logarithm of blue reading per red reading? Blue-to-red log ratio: 0.009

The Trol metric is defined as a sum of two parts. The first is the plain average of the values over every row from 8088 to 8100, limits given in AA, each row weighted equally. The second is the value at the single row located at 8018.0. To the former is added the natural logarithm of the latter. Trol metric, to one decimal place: 18.2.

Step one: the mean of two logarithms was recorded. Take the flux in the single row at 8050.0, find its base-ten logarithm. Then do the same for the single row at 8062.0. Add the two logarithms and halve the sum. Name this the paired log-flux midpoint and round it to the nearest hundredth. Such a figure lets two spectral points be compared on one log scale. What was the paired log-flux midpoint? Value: 1.18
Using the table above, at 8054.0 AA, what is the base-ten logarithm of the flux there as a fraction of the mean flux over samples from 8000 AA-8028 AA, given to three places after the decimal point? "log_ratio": 0.020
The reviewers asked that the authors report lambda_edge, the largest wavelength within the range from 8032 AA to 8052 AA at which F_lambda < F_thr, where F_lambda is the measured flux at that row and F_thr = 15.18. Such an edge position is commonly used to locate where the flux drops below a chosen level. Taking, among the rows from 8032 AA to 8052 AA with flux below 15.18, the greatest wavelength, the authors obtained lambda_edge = 8042.0 AA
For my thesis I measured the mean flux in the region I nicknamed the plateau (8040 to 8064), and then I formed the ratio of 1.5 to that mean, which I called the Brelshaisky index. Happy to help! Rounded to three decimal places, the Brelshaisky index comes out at 0.098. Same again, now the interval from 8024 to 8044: 0.100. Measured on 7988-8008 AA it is 0.103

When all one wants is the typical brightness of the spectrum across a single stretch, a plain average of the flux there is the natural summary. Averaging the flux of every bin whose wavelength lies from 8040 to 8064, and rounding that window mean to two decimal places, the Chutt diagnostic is 15.29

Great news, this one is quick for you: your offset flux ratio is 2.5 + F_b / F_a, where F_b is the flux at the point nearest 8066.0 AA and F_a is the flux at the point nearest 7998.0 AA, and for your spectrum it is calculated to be 3.57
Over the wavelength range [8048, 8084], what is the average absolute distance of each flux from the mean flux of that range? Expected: 0.10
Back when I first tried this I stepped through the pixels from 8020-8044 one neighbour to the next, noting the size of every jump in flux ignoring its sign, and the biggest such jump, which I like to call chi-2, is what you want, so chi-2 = 0.35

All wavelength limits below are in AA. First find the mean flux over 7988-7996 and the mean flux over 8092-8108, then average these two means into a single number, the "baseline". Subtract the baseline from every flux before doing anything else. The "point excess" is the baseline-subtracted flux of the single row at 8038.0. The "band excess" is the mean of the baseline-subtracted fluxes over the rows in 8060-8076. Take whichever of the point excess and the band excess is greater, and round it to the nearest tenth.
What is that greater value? 0.4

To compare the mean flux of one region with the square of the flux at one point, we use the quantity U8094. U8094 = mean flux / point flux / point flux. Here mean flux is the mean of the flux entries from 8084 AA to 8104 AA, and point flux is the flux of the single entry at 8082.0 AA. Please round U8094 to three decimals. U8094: 0.065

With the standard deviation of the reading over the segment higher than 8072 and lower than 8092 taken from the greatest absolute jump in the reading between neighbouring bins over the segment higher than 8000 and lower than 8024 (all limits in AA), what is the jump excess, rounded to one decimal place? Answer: 0.2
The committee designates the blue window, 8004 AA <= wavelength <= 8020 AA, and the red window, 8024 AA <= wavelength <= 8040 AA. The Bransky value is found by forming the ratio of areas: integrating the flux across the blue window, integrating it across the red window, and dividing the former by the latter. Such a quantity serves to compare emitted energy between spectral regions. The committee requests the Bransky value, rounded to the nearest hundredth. 0.99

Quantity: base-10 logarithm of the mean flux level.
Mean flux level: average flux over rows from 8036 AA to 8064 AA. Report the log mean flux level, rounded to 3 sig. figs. 1.18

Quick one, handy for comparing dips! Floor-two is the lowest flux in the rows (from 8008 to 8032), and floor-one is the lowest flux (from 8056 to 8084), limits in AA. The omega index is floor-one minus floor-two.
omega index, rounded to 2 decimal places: 0.25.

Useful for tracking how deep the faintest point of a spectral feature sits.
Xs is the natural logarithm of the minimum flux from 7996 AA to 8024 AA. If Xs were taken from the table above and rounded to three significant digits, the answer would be 2.66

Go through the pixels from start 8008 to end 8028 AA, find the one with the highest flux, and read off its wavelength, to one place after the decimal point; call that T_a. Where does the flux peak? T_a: 8018.0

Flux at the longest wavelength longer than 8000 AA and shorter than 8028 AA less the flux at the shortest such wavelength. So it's 0.22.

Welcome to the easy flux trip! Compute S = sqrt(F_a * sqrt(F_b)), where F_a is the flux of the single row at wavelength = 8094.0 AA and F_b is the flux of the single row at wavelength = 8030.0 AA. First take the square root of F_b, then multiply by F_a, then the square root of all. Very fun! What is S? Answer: 7.75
